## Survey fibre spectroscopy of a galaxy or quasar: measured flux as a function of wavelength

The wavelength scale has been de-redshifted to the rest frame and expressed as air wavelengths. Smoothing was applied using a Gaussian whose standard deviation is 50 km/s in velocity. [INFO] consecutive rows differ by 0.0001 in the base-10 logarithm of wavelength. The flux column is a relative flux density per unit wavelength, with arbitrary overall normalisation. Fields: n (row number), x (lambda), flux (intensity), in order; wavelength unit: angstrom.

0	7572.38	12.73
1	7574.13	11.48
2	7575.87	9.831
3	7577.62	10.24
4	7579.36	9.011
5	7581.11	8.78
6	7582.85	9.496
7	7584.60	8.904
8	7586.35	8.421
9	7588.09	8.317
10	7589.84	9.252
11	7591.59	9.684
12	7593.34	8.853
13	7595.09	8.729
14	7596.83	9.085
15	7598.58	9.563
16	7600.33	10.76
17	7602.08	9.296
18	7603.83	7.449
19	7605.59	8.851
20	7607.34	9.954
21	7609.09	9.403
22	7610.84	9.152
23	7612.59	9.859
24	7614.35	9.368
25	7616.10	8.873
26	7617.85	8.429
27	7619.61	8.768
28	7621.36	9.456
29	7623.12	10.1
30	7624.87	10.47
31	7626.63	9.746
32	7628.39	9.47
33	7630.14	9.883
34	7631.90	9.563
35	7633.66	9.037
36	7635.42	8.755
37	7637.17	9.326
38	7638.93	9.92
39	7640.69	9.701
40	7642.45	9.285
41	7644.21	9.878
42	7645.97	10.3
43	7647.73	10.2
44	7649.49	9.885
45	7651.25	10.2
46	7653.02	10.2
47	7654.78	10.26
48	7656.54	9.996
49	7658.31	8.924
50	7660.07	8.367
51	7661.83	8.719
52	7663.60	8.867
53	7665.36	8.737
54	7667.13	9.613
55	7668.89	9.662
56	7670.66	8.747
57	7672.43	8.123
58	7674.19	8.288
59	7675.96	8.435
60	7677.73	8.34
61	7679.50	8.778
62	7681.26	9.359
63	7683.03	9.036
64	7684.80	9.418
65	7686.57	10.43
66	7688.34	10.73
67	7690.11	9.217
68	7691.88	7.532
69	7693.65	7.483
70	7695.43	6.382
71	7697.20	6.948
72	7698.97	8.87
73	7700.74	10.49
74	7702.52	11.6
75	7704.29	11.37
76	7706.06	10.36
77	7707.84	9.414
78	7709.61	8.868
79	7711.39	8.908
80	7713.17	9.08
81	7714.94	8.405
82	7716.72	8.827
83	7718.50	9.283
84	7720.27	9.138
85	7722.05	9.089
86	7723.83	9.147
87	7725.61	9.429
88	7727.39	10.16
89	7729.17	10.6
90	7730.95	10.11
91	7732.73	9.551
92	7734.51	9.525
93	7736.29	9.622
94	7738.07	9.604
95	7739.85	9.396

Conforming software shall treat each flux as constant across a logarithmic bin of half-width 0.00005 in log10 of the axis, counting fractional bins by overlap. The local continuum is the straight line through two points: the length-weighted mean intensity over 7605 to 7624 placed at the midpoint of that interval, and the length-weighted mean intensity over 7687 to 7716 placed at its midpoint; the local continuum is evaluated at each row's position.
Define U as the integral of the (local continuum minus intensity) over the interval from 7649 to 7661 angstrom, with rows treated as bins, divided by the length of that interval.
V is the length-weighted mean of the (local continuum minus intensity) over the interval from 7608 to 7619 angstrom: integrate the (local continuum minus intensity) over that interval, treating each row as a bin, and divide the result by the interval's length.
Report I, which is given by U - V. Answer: -0.6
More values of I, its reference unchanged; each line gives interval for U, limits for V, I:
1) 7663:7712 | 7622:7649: 0.5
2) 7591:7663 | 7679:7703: -0.3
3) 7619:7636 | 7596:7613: -0.3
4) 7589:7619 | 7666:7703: -0.1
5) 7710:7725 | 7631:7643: 0.2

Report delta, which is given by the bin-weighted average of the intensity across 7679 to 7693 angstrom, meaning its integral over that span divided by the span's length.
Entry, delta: 9.30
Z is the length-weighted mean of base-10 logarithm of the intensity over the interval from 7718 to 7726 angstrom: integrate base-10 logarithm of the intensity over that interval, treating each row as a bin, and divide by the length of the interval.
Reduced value 0.96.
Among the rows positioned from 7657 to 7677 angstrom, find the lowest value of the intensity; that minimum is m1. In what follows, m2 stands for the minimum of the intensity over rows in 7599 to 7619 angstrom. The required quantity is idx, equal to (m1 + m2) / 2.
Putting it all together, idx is 7.8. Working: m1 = 8.123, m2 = 7.449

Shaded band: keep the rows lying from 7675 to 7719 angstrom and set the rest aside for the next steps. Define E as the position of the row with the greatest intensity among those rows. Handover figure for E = 7702.52 angstrom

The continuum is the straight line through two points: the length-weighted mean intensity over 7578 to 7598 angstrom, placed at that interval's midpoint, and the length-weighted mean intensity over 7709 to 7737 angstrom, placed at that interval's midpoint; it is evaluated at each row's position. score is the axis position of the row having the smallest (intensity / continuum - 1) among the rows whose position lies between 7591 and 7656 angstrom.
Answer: 7603.83 angstrom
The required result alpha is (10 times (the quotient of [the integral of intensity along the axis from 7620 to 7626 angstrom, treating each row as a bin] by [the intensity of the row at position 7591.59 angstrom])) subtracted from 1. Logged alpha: -60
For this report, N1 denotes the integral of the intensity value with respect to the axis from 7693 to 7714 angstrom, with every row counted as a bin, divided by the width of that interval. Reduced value 9.2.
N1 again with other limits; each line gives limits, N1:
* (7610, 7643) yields 9.4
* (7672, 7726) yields 9.1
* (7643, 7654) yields 10.1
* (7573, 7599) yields 9.3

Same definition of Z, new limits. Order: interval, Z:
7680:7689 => 0.99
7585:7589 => 0.93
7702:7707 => 1.04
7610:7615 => 0.98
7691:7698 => 0.85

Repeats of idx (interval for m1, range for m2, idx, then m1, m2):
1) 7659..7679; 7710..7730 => 8.3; 8.123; 8.405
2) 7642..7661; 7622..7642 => 8.6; 8.367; 8.755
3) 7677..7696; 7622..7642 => 7.6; 6.382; 8.755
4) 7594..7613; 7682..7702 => 6.9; 7.449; 6.382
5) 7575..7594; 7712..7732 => 8.4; 8.317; 8.405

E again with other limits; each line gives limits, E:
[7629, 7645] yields 7638.93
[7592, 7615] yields 7600.33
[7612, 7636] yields 7624.87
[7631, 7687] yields 7686.57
